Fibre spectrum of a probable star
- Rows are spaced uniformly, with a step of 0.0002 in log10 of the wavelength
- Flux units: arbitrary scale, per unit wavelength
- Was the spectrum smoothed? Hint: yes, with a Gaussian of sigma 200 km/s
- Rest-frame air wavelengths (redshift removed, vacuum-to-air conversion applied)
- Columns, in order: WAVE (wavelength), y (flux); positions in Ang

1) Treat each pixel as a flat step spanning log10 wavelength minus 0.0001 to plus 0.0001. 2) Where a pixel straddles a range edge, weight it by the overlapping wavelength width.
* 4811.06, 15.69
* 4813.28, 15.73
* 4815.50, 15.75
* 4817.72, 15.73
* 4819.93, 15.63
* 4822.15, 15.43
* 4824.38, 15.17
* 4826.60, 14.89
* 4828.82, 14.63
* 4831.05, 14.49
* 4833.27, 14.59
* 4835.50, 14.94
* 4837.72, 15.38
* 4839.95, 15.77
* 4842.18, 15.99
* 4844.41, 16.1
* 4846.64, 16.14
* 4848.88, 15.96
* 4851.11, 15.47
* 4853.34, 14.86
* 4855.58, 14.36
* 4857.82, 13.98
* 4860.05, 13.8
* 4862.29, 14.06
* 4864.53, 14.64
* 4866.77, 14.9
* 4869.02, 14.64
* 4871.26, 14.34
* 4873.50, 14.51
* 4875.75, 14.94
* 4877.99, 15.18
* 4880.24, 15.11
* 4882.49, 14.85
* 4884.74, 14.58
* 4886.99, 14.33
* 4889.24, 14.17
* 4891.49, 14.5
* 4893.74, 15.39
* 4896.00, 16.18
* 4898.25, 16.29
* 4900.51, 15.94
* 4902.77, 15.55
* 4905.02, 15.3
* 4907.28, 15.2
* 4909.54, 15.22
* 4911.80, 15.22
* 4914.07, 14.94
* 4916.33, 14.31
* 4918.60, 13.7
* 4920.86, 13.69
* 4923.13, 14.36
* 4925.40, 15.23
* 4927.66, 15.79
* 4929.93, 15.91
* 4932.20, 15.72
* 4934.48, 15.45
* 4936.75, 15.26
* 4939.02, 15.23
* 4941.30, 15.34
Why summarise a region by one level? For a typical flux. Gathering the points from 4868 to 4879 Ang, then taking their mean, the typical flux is 14.7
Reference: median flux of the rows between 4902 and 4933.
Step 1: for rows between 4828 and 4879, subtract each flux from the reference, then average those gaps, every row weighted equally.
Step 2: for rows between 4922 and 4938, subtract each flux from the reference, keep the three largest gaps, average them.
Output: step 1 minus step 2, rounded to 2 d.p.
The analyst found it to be 0.01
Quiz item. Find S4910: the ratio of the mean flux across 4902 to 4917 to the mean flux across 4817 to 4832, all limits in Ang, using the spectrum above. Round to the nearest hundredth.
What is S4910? 1.00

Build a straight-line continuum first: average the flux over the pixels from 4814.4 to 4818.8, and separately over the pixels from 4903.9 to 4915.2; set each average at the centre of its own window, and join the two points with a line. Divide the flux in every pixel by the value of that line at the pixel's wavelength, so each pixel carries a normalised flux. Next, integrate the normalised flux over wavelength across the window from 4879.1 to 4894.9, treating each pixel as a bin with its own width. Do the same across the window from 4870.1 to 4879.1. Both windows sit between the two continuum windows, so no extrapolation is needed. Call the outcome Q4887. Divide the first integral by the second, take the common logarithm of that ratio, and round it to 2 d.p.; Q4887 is 0.25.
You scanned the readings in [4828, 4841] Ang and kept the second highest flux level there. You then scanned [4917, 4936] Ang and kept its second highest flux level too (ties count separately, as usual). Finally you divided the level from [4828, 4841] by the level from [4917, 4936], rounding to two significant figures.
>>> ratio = 0.97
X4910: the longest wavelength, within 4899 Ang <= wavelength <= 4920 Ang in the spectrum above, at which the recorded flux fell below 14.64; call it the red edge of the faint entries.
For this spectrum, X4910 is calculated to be 4918.60 Ang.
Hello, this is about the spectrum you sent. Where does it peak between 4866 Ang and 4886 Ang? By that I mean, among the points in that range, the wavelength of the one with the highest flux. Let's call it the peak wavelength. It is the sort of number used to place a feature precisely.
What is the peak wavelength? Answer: 4877.99 Ang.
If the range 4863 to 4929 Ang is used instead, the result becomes 4898.25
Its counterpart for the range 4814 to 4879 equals 4846.64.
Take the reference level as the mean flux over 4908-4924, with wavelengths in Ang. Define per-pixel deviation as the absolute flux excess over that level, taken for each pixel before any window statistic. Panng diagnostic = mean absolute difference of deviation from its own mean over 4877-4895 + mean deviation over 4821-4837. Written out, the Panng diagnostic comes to 0.64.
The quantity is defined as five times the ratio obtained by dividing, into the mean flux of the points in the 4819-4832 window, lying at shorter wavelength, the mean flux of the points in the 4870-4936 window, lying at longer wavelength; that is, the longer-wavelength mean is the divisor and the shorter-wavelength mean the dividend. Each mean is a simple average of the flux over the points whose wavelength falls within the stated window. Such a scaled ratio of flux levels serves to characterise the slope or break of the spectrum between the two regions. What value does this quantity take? 5.00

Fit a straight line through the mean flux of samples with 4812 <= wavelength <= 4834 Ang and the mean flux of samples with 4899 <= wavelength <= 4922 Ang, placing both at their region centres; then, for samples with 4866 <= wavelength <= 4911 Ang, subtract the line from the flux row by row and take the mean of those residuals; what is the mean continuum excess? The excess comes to 0.1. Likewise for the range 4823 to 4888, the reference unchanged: -0.2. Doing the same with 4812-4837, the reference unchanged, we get 0.0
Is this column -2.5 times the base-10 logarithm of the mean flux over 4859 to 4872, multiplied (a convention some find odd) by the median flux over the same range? -42.0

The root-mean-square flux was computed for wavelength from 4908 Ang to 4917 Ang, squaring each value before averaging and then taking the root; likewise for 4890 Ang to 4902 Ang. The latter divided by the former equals 1.05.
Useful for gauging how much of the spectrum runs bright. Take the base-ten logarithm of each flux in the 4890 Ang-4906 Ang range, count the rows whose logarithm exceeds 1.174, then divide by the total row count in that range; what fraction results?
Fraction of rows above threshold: 0.86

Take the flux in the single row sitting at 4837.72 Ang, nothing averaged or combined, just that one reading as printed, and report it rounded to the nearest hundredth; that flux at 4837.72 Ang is 15.38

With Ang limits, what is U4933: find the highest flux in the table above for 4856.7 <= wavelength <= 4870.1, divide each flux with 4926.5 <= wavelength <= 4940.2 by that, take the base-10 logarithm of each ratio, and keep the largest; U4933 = 0.028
